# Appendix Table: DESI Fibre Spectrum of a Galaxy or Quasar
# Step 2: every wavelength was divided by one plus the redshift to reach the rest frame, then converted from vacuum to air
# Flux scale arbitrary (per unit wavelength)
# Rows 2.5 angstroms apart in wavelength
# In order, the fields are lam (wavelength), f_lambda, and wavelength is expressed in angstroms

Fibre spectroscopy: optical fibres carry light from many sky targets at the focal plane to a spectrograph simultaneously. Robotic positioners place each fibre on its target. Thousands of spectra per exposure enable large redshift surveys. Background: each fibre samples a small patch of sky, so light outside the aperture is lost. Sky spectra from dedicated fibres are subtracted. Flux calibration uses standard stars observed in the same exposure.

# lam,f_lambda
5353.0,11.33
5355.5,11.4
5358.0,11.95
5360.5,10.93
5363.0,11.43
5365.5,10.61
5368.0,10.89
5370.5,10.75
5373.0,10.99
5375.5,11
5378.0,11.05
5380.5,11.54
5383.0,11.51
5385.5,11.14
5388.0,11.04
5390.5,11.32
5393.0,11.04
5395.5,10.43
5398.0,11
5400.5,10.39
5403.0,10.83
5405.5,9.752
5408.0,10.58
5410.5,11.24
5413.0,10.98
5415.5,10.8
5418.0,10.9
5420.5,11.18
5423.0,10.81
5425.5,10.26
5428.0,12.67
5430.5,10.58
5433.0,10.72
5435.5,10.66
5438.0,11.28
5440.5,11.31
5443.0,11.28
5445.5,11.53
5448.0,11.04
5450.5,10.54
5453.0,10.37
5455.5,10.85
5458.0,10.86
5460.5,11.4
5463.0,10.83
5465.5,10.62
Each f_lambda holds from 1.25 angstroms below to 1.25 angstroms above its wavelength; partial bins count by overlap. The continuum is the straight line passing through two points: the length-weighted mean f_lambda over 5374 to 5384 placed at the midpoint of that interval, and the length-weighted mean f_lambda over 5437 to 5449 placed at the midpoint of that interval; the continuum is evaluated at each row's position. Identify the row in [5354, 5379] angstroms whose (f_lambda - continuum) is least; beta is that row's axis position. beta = 5365.5 angstroms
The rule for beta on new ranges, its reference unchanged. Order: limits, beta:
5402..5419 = 5405.5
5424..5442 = 5425.5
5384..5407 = 5405.5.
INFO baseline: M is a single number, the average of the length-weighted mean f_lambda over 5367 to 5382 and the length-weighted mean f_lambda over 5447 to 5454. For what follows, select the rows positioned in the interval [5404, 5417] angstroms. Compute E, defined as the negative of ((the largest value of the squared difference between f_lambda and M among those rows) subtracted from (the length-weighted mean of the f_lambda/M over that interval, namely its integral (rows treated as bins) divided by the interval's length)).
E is 0.2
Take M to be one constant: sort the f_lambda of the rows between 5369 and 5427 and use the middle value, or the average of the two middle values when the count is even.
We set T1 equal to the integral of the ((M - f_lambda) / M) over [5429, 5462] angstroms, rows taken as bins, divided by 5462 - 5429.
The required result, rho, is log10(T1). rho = -2.7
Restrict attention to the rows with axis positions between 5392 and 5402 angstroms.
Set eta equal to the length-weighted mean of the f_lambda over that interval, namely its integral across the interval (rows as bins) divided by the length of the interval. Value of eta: 10.7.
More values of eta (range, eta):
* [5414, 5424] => 10.9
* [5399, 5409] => 10.4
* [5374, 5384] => 11.3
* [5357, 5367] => 11.2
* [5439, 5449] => 11.3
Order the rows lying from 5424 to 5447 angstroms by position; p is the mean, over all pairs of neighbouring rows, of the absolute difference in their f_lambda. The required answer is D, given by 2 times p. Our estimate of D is 1.4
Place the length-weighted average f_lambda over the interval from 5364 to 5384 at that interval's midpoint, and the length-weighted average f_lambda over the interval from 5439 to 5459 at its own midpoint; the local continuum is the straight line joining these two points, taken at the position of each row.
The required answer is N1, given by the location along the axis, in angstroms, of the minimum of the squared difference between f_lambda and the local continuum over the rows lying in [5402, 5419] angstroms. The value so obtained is 5413.0 angstroms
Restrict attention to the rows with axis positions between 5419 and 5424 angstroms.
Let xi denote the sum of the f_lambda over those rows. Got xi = 22.0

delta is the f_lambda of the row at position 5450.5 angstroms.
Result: 10.54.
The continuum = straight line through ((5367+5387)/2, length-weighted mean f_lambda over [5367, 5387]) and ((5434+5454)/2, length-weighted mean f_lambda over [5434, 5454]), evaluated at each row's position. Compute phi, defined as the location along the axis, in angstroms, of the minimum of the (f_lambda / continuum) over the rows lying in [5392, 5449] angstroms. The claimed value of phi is 5405.5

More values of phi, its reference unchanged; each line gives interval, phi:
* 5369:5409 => 5405.5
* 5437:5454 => 5453.0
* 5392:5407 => 5405.5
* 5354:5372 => 5365.5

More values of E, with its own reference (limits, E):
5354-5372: 0.2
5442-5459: -0.5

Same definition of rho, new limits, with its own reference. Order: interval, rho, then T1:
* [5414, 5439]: -3.2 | 0.001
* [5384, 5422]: -1.9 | 0.013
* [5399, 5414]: -1.5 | 0.033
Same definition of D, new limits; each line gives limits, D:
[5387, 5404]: 0.9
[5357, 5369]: 1.3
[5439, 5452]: 0.6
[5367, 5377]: 0.3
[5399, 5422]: 1.0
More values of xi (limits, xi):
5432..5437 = 21.4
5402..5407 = 20.6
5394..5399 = 21.4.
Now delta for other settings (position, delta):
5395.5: 10.43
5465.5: 10.62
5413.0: 10.98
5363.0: 11.43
